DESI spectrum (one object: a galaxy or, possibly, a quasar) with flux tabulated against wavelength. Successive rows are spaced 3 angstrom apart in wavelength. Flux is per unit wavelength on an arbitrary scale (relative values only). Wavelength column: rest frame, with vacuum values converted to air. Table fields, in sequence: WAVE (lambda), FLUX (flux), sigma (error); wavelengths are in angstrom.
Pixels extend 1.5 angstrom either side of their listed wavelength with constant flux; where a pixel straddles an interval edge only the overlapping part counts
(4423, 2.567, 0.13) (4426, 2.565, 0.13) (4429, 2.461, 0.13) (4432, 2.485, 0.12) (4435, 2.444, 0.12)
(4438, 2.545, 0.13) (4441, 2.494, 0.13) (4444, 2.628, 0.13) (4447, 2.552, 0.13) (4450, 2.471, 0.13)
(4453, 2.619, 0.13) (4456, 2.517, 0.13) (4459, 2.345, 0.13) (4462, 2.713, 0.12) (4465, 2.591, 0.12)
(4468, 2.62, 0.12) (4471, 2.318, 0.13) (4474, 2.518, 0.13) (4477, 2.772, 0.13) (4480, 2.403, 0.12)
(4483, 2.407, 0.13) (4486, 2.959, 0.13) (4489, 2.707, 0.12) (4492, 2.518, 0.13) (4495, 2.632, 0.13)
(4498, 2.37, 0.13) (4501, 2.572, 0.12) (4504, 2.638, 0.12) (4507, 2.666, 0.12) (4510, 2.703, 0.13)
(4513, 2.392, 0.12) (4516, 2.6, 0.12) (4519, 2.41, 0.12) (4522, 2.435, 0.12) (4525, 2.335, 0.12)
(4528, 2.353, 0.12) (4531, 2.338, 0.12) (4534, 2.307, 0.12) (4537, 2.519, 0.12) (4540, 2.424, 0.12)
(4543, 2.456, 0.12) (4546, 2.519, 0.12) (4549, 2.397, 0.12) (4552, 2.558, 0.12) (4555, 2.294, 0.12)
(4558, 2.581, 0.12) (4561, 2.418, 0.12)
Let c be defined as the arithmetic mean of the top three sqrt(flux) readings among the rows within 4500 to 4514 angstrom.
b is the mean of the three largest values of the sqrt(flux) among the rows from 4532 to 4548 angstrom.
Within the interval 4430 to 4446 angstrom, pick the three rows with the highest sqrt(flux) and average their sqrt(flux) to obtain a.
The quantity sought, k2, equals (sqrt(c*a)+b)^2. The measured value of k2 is 10.2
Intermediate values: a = 1.60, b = 1.58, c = 1.63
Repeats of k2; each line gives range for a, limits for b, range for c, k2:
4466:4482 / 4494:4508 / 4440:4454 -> 10.5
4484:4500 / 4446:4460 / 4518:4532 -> 10.3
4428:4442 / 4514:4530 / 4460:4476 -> 10.1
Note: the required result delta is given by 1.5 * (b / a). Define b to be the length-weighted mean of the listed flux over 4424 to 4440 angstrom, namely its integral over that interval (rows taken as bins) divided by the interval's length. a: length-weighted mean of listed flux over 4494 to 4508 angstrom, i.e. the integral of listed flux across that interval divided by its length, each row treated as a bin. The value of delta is 1.46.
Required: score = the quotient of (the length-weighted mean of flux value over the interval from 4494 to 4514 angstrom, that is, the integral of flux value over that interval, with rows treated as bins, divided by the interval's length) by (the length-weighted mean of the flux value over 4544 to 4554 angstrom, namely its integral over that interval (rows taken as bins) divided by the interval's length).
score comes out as 1.04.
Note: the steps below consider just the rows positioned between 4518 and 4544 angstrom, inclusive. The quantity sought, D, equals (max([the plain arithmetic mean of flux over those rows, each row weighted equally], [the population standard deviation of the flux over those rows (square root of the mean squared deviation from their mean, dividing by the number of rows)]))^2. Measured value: 5.75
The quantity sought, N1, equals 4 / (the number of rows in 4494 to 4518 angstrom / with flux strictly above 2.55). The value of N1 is 0.7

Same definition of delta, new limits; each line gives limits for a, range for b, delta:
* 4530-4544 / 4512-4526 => 1.52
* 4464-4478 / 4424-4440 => 1.47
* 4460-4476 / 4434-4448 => 1.49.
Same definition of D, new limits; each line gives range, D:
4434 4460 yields 6.31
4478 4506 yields 6.65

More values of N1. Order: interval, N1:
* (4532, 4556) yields 4.0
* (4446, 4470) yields 0.8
